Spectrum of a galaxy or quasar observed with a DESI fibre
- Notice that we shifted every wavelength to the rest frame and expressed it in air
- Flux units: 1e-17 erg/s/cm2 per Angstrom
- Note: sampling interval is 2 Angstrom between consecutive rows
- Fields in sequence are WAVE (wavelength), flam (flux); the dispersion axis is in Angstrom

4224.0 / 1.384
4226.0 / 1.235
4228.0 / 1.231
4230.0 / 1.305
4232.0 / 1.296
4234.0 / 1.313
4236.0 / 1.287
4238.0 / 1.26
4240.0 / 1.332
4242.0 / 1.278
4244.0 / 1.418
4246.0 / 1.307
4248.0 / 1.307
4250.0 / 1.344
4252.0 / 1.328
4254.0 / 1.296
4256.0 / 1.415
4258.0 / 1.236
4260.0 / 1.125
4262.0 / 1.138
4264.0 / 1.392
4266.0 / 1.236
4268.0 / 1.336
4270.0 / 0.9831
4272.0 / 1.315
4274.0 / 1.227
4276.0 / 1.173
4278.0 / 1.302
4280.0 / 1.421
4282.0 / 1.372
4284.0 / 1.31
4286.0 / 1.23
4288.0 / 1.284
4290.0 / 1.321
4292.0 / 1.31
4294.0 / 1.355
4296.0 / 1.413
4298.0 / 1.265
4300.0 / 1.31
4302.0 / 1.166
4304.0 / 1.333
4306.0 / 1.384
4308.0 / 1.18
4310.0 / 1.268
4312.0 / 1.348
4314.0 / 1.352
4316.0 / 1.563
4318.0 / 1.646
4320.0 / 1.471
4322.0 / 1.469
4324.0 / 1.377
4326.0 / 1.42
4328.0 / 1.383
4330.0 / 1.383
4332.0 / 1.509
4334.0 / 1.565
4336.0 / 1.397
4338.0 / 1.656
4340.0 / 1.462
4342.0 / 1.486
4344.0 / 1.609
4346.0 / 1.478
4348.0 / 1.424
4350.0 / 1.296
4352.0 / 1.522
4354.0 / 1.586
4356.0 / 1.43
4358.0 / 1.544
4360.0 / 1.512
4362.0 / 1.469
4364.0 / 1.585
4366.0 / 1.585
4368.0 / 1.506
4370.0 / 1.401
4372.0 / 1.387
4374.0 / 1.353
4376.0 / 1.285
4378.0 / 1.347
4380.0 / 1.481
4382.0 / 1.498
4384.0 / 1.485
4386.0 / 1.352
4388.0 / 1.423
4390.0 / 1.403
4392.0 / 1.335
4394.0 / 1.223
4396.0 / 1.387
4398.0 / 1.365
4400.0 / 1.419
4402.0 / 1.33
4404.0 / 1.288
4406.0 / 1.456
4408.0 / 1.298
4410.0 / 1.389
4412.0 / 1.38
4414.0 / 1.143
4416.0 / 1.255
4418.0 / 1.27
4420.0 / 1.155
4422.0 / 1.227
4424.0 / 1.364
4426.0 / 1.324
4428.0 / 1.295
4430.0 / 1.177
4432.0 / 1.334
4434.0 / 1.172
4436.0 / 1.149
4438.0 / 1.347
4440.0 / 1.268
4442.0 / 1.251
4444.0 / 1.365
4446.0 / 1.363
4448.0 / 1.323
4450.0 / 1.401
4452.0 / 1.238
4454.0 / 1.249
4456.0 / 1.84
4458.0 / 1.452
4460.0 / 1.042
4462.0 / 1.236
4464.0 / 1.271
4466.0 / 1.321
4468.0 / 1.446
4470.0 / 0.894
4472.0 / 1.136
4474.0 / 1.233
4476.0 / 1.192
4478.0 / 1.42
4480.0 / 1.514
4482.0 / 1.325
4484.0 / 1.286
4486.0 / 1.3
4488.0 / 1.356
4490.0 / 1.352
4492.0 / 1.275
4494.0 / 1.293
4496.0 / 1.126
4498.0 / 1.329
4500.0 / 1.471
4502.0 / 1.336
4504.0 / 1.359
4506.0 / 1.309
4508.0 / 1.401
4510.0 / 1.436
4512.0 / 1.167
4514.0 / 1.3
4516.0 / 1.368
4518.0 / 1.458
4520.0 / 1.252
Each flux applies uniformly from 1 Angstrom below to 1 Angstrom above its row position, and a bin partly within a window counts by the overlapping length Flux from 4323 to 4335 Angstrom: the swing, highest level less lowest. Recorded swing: 0.19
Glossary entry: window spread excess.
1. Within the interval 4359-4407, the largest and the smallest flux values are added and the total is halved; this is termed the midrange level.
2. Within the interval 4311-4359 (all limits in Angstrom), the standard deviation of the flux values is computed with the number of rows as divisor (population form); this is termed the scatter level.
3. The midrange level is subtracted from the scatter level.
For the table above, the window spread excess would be -1.31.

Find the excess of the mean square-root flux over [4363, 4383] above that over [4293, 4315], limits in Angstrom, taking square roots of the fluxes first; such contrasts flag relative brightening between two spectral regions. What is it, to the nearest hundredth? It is 0.06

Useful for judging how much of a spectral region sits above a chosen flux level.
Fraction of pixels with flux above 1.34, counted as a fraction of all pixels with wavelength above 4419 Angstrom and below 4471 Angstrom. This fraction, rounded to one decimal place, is 0.3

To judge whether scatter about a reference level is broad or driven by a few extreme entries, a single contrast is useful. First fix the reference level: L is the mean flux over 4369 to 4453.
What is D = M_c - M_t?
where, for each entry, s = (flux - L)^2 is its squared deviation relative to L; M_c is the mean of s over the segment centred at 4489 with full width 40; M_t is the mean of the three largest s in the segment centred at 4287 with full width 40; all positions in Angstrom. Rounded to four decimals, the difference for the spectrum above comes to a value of -0.0372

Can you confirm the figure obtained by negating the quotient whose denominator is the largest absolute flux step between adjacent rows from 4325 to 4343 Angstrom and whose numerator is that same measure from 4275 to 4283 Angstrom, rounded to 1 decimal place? -0.5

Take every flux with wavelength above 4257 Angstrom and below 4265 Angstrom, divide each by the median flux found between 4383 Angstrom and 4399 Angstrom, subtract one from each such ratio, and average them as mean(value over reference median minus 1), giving -0.11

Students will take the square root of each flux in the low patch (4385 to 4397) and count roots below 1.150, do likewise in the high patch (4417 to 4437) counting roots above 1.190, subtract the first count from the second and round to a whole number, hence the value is -1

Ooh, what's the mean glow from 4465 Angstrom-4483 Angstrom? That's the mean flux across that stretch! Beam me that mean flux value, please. 1.28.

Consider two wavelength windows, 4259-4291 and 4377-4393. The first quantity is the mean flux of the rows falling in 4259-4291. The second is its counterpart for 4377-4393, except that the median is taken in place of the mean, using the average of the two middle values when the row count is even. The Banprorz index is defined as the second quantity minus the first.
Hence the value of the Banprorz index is 0.15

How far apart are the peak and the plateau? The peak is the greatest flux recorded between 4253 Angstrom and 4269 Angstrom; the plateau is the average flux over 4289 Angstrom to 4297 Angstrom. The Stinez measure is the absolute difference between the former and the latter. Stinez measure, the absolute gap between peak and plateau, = 0.07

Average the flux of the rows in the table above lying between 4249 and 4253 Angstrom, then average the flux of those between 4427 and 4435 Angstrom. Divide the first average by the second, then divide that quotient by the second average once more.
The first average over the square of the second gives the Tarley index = 0.86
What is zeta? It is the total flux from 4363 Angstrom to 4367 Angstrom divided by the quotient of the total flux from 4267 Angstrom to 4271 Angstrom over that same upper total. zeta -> 4.3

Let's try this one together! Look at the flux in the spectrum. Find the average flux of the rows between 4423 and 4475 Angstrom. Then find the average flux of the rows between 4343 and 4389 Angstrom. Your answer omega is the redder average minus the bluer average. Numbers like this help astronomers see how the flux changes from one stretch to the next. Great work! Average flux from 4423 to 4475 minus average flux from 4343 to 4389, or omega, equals -0.17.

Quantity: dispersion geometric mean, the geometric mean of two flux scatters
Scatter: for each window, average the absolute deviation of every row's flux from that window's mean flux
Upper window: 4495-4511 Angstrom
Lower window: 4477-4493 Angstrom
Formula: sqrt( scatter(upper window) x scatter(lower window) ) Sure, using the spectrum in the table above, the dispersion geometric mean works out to 0.064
